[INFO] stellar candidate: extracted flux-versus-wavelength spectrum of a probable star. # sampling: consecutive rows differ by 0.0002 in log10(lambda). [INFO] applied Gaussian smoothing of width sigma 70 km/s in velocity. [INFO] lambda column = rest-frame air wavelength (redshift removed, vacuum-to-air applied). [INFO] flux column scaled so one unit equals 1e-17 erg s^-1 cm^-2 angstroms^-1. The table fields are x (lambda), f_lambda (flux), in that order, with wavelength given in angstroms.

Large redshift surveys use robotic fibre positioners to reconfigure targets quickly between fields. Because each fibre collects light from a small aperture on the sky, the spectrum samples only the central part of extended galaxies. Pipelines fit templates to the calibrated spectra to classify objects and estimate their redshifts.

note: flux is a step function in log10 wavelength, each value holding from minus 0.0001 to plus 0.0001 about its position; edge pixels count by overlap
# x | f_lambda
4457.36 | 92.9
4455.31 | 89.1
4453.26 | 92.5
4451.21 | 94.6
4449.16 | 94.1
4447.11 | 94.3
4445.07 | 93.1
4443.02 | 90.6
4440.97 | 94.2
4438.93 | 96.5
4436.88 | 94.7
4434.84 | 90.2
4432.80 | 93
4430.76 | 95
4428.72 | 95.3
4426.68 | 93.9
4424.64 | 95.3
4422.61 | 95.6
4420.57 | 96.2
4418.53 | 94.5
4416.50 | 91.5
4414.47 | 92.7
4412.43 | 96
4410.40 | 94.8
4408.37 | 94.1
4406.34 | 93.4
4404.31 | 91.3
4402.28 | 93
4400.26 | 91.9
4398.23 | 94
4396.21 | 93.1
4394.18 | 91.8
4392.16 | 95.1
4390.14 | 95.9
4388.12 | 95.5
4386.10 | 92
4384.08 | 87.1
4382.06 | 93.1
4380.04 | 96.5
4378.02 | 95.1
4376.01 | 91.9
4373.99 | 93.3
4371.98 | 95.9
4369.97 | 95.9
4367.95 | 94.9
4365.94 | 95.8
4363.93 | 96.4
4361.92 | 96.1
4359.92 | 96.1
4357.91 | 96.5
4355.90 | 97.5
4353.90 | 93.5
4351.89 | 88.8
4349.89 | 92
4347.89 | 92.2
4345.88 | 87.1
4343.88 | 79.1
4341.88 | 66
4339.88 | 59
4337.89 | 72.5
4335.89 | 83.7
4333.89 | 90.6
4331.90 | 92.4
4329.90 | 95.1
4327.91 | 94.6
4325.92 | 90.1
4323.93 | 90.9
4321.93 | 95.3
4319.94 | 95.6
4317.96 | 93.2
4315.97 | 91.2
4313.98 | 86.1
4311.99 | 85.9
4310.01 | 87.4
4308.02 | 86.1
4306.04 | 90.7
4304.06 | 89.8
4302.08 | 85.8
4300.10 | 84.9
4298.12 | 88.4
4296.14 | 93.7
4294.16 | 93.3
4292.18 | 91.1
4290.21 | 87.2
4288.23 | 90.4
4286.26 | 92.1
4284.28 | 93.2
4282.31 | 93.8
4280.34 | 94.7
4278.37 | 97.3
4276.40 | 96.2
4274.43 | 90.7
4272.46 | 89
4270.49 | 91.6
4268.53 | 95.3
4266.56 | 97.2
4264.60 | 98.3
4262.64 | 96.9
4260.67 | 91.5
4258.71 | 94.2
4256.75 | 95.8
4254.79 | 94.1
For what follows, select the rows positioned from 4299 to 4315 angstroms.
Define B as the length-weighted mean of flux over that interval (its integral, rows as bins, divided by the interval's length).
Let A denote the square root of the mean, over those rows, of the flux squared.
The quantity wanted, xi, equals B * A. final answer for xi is 7588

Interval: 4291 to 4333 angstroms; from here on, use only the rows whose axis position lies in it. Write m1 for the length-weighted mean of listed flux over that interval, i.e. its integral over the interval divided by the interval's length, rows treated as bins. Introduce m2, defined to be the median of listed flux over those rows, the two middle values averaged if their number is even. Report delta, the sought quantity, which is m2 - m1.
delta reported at 0.35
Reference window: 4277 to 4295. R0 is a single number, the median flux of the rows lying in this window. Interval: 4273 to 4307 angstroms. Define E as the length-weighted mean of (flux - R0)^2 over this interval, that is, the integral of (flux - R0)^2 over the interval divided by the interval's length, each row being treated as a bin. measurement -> 15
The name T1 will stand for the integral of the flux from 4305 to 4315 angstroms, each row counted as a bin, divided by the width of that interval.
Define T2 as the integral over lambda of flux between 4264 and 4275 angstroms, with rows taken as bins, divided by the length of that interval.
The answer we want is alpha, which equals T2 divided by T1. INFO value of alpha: 1.07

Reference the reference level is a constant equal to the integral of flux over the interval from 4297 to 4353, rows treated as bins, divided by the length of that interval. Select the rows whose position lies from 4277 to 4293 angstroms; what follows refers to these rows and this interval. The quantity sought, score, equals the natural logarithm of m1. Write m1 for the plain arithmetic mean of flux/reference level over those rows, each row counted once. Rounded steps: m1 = 1.06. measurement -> 0.061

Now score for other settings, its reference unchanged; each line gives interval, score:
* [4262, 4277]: 0.082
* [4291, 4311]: 0.024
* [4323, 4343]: -0.041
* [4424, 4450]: 0.076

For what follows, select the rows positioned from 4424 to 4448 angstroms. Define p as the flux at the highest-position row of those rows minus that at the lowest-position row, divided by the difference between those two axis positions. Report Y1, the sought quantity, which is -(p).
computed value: 0.04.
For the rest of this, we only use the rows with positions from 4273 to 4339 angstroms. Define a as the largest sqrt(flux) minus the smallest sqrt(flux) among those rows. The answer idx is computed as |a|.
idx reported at 1.3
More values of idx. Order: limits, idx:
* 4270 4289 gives 0.4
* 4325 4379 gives 2.2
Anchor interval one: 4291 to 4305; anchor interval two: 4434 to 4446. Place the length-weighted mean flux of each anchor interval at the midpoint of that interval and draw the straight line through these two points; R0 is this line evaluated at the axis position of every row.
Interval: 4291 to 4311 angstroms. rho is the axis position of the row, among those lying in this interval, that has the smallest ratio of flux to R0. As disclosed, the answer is 4300.10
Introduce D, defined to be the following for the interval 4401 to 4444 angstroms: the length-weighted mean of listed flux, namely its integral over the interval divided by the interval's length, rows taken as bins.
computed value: 94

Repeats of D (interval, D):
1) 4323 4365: 88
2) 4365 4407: 94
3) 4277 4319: 90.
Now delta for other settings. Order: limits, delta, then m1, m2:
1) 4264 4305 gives 0.07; 92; 92.1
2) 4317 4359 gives 4.10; 88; 92.0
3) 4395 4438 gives 0.23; 94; 94.0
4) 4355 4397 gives 0.97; 95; 95.5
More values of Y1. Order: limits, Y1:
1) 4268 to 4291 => 0.37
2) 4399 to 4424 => -0.17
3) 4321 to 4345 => 0.74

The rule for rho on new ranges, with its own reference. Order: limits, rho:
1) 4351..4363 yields 4351.89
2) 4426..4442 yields 4434.84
